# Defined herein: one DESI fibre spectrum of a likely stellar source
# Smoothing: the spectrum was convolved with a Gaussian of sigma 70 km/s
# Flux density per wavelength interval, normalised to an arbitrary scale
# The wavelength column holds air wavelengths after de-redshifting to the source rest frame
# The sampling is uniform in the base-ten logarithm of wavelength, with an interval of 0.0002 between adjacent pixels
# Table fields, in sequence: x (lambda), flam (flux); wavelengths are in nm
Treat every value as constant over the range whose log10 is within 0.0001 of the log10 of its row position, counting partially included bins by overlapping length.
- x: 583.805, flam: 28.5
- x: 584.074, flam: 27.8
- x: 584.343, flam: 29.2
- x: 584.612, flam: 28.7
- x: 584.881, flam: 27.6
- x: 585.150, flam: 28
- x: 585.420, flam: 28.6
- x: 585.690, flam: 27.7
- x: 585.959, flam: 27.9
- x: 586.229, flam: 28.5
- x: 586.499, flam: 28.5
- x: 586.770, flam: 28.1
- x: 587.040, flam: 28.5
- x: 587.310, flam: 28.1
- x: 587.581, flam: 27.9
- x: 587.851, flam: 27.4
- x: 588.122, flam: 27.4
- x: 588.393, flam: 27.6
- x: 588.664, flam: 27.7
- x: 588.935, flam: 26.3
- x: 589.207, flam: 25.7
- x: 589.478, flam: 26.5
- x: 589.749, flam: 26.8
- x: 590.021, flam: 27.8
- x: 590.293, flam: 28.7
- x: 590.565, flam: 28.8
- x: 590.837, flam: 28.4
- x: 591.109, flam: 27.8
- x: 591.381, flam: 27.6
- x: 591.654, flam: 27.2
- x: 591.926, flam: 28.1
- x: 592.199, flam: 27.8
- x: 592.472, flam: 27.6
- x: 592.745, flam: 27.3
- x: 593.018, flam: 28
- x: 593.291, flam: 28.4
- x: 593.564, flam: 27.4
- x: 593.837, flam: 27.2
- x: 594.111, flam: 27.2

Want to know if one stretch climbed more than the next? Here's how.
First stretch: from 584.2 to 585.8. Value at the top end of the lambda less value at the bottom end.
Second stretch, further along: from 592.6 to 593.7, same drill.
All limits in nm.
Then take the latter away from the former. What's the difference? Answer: -1.6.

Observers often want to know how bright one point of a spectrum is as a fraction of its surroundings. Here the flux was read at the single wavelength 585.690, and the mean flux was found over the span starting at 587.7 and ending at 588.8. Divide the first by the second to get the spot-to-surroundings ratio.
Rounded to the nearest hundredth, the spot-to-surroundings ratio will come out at 1.01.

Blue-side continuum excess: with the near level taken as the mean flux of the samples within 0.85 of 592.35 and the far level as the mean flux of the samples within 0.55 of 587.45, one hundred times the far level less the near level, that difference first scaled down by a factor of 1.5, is 21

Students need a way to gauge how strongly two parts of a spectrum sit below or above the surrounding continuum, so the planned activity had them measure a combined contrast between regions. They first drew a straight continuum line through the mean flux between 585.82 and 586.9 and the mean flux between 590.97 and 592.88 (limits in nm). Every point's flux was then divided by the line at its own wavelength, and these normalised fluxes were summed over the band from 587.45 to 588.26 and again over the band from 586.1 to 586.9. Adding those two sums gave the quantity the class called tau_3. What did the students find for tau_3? 5.96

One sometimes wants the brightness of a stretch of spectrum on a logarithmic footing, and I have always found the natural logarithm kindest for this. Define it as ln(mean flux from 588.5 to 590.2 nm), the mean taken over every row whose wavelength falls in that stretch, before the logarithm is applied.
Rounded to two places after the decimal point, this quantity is 3.29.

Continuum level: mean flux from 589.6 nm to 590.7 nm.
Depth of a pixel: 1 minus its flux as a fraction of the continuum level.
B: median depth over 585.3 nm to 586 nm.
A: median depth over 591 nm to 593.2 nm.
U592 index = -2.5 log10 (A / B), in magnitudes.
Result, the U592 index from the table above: -1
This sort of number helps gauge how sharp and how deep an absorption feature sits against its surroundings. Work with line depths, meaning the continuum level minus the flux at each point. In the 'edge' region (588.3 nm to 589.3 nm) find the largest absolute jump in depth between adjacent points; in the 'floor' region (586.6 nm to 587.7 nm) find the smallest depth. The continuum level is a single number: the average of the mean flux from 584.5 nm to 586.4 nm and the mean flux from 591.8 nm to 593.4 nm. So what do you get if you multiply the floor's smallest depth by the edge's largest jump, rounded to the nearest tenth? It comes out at -0.7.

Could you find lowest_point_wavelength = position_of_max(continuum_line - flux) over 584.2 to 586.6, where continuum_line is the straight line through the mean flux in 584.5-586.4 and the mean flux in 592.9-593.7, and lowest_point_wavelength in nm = 584.881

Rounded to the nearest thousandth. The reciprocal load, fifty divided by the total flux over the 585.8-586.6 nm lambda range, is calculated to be 0.589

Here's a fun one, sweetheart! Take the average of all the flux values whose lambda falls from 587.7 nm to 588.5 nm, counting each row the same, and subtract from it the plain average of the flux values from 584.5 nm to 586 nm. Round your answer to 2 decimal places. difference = -0.62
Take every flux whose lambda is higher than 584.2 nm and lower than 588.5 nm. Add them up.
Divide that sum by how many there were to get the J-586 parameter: 28.11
